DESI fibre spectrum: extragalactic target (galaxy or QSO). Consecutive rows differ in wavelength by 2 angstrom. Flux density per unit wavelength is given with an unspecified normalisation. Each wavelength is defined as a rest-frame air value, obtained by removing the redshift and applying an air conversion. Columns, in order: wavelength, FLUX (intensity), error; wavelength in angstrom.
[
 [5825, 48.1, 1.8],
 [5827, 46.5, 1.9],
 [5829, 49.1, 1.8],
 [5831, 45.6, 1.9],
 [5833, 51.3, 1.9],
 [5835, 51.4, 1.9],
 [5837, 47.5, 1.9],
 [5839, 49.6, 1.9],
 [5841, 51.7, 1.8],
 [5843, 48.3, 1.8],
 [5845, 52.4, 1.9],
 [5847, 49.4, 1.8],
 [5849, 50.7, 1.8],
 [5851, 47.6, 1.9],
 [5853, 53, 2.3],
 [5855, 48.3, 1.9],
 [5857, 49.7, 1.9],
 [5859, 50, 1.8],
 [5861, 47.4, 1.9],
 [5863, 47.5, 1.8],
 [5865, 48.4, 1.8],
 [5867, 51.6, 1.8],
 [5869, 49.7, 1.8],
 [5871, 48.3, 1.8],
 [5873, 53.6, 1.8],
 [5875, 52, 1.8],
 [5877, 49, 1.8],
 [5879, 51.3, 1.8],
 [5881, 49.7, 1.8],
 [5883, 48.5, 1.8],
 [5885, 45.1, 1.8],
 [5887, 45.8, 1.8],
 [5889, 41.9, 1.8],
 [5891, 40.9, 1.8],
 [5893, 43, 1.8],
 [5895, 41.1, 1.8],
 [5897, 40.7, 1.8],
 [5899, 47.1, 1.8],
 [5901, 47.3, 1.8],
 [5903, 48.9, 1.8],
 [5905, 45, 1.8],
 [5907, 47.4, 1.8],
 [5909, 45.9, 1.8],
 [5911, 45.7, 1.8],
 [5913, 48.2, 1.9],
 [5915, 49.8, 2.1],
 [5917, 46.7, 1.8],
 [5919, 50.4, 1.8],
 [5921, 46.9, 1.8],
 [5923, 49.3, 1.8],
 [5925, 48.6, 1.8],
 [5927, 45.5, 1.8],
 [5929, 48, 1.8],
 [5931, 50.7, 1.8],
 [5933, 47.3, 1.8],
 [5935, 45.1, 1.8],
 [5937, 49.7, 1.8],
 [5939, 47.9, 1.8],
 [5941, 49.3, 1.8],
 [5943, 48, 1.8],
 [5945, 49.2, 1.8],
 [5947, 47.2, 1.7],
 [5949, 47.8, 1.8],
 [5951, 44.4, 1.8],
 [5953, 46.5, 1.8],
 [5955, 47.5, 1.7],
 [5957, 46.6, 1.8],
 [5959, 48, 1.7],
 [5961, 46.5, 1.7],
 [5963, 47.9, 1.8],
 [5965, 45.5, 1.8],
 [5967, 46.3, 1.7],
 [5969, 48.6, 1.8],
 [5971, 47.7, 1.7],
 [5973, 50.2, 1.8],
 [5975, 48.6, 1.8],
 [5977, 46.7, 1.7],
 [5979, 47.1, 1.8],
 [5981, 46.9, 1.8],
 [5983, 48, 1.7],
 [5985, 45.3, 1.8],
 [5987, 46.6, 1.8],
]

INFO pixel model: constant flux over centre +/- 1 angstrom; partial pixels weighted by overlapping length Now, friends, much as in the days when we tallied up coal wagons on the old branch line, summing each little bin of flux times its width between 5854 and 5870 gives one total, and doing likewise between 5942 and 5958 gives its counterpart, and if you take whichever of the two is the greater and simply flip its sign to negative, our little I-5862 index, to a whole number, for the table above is -785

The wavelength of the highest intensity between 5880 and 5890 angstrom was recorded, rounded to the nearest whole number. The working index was 5881 angstrom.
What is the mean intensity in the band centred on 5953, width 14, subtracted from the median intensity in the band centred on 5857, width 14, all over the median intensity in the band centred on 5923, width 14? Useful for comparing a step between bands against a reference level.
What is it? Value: 0.030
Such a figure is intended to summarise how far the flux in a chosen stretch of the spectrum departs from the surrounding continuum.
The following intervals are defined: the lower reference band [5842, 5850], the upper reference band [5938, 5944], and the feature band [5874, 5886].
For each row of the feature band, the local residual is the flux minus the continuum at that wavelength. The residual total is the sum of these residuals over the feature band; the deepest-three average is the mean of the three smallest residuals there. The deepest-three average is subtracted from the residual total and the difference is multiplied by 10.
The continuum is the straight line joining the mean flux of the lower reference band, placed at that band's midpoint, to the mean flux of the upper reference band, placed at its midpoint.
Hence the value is 3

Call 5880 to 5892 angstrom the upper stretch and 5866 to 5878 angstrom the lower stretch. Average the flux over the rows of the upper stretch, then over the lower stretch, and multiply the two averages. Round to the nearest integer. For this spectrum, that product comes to 2298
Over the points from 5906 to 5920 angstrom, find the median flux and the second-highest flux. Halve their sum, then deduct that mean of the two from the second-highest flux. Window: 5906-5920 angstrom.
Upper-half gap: 1.2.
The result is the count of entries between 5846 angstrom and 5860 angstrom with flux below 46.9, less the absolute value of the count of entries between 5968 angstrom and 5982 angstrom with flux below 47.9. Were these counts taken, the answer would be -4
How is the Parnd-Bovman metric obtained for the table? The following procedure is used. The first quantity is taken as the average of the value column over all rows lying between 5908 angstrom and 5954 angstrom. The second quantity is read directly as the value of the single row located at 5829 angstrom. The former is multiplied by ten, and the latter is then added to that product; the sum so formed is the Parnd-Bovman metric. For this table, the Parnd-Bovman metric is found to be 527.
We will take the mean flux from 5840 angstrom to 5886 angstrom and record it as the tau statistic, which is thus 49.7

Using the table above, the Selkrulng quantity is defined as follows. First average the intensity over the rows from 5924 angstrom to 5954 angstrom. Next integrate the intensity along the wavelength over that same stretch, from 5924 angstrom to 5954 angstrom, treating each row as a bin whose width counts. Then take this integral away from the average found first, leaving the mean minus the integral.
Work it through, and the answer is -1383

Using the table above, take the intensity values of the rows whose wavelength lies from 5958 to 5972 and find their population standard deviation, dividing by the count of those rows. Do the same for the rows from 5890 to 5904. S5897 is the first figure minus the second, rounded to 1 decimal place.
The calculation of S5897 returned -2.2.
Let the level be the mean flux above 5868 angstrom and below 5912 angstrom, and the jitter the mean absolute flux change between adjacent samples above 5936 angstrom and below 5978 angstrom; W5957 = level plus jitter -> 48.3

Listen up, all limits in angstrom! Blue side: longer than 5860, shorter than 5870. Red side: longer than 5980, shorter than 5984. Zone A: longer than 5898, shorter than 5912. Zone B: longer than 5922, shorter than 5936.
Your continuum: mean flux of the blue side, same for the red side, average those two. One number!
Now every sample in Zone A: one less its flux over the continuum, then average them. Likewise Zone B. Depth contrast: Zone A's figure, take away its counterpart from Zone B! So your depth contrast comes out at 0.021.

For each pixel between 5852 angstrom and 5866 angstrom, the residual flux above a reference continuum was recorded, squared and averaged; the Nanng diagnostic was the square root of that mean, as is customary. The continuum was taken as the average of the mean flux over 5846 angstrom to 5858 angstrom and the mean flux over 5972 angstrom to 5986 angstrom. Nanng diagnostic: 1.9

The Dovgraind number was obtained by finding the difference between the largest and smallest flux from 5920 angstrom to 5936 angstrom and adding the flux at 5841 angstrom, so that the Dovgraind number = 57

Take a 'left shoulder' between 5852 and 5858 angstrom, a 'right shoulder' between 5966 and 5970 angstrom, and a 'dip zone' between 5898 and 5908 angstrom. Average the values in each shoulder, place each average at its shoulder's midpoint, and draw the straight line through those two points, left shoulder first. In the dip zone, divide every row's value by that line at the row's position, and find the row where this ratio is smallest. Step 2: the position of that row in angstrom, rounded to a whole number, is 5905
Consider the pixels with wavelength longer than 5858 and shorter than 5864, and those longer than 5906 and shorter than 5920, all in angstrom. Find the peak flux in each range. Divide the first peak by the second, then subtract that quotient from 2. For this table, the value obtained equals 1.01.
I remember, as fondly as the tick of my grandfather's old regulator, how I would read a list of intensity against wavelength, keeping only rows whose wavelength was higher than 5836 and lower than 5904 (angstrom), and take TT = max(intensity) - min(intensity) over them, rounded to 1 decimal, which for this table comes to 12.9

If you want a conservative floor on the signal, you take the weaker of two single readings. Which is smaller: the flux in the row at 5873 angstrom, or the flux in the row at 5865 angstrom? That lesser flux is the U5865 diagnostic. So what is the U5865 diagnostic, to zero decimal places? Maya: 48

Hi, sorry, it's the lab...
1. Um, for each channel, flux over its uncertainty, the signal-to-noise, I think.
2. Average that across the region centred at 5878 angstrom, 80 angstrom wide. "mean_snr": 26.1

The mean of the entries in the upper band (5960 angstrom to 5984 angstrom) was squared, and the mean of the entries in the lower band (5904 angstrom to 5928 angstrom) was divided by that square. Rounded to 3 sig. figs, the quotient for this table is 0.0210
